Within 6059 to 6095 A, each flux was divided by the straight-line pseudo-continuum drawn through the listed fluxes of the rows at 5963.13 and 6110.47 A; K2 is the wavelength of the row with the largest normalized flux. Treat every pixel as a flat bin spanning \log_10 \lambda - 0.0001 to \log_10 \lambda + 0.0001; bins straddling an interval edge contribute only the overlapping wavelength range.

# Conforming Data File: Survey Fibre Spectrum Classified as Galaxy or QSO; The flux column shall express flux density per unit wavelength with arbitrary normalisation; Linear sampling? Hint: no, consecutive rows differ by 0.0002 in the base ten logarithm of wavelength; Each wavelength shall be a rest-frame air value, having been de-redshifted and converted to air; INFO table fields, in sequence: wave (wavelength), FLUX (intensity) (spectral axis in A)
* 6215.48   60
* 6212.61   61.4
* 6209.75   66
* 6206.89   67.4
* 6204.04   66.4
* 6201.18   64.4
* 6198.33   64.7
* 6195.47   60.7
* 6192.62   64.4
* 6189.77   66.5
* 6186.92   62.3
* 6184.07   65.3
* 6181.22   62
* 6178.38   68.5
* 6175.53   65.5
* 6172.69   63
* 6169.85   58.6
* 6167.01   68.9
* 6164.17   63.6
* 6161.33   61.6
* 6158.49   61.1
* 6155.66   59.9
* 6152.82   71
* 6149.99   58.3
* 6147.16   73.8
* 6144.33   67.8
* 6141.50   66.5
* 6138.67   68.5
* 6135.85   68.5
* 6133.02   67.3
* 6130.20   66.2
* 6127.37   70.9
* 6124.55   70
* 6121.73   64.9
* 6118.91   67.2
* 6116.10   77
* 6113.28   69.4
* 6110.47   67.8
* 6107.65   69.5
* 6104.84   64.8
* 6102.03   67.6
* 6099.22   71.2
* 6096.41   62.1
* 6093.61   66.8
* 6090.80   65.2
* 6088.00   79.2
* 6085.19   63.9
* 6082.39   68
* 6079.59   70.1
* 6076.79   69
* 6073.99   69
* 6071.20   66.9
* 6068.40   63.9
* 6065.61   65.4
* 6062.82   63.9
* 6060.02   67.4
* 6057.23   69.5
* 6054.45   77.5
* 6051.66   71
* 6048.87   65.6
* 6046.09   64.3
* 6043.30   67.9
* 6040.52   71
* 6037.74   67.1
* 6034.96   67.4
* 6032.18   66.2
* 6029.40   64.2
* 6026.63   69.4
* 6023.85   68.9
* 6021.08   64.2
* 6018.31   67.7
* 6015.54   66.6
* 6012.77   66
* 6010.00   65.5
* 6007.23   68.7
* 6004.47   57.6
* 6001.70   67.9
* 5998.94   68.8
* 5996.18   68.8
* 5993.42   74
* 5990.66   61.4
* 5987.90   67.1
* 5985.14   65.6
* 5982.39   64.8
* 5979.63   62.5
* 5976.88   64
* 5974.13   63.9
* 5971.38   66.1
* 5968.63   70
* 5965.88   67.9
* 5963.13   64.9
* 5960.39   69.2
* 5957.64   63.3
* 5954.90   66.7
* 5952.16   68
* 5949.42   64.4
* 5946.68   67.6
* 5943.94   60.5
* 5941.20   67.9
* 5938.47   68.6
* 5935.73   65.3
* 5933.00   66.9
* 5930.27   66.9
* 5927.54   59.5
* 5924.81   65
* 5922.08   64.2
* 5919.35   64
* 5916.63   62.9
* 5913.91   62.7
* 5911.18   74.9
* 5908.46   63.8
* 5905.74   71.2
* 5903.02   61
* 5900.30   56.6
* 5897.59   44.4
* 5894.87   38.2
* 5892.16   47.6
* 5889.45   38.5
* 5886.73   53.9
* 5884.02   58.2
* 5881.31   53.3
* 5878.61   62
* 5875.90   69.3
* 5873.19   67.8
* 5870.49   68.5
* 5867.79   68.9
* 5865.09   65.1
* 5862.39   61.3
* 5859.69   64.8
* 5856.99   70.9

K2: 6088.00 A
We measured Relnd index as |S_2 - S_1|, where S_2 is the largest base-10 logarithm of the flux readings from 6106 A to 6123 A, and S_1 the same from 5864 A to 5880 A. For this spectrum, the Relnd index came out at 0.046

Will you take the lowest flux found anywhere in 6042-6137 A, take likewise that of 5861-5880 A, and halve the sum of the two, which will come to 61.7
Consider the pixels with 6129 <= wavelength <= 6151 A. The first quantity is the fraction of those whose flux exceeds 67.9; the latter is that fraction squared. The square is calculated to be 0.14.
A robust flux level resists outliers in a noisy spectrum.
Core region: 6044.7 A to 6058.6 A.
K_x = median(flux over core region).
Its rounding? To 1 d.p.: 69.5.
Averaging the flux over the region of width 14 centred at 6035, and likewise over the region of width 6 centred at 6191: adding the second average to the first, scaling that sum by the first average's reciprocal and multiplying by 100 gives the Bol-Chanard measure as 197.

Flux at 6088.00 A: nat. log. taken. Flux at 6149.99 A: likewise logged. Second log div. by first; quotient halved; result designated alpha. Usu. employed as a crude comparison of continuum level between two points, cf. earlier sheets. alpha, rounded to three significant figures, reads 0.465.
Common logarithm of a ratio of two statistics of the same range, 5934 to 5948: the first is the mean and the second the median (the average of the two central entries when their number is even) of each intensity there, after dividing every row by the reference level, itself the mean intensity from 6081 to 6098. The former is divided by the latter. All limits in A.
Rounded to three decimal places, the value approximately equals -0.011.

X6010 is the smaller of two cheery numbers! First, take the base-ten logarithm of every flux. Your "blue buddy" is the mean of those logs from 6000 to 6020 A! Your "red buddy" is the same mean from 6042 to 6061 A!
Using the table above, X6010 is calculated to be 1.82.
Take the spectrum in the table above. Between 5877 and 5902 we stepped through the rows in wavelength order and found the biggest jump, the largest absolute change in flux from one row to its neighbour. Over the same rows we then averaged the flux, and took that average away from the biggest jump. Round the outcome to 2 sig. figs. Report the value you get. -35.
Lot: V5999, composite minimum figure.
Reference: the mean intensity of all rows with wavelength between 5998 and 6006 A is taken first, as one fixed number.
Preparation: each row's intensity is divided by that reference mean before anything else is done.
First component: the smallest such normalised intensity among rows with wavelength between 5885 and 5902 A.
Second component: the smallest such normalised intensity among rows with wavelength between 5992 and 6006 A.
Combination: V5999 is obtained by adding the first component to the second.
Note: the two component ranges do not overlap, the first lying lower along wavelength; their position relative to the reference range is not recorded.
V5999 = 1.48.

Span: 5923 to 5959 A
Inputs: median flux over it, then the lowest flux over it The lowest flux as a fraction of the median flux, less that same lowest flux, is -58.6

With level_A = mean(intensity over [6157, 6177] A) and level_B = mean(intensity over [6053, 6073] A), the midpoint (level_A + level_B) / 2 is 65.5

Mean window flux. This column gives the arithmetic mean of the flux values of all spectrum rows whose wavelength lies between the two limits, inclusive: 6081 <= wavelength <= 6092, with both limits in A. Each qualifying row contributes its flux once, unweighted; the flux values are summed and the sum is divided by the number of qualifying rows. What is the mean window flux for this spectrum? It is 69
